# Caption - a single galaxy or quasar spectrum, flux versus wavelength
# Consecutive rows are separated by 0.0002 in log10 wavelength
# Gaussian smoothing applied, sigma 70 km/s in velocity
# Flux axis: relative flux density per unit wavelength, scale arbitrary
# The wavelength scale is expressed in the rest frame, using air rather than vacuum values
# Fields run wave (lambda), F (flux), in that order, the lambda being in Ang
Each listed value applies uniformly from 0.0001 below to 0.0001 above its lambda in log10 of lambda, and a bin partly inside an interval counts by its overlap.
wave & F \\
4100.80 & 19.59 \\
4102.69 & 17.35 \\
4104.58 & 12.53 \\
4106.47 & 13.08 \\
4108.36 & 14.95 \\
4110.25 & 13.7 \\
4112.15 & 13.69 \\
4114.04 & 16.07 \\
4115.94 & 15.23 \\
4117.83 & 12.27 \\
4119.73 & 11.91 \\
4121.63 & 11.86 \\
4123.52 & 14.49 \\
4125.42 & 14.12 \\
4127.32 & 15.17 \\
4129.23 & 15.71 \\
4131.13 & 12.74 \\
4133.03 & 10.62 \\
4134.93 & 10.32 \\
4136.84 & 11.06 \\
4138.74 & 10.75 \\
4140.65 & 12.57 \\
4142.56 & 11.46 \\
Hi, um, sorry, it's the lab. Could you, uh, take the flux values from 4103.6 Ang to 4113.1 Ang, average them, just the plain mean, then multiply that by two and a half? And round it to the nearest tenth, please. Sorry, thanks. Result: 34.0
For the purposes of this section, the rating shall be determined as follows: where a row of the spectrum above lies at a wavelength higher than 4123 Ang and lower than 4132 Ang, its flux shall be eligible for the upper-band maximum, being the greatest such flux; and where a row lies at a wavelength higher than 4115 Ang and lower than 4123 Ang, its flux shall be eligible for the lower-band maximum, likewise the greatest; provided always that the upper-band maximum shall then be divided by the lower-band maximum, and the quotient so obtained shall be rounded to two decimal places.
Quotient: 1.03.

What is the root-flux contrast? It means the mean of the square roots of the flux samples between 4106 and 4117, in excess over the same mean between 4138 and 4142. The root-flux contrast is 0.4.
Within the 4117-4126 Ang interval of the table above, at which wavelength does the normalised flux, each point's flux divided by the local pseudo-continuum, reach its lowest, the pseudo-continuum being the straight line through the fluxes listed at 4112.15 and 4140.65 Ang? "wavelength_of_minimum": 4119.73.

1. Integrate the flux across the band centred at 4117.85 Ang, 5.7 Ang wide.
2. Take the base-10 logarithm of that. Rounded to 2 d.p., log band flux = 1.87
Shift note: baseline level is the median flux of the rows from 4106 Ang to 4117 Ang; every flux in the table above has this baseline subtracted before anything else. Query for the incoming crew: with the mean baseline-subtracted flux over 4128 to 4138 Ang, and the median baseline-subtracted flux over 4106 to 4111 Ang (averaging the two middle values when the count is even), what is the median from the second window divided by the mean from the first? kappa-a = 0.3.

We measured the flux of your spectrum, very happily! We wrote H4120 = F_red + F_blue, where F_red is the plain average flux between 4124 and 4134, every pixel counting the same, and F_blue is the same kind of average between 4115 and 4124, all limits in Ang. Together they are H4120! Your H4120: 26.8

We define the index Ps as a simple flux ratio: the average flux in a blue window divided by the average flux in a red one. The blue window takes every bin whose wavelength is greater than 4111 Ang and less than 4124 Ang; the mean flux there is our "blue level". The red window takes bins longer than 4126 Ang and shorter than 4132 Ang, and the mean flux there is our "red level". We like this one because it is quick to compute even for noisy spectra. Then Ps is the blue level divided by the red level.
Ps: 0.94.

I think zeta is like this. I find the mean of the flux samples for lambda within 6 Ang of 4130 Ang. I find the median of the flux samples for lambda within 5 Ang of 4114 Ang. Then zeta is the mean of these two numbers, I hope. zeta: 13.4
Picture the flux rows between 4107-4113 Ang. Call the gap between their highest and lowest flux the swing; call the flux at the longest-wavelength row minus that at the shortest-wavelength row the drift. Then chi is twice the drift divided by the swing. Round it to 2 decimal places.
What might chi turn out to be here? -2.00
